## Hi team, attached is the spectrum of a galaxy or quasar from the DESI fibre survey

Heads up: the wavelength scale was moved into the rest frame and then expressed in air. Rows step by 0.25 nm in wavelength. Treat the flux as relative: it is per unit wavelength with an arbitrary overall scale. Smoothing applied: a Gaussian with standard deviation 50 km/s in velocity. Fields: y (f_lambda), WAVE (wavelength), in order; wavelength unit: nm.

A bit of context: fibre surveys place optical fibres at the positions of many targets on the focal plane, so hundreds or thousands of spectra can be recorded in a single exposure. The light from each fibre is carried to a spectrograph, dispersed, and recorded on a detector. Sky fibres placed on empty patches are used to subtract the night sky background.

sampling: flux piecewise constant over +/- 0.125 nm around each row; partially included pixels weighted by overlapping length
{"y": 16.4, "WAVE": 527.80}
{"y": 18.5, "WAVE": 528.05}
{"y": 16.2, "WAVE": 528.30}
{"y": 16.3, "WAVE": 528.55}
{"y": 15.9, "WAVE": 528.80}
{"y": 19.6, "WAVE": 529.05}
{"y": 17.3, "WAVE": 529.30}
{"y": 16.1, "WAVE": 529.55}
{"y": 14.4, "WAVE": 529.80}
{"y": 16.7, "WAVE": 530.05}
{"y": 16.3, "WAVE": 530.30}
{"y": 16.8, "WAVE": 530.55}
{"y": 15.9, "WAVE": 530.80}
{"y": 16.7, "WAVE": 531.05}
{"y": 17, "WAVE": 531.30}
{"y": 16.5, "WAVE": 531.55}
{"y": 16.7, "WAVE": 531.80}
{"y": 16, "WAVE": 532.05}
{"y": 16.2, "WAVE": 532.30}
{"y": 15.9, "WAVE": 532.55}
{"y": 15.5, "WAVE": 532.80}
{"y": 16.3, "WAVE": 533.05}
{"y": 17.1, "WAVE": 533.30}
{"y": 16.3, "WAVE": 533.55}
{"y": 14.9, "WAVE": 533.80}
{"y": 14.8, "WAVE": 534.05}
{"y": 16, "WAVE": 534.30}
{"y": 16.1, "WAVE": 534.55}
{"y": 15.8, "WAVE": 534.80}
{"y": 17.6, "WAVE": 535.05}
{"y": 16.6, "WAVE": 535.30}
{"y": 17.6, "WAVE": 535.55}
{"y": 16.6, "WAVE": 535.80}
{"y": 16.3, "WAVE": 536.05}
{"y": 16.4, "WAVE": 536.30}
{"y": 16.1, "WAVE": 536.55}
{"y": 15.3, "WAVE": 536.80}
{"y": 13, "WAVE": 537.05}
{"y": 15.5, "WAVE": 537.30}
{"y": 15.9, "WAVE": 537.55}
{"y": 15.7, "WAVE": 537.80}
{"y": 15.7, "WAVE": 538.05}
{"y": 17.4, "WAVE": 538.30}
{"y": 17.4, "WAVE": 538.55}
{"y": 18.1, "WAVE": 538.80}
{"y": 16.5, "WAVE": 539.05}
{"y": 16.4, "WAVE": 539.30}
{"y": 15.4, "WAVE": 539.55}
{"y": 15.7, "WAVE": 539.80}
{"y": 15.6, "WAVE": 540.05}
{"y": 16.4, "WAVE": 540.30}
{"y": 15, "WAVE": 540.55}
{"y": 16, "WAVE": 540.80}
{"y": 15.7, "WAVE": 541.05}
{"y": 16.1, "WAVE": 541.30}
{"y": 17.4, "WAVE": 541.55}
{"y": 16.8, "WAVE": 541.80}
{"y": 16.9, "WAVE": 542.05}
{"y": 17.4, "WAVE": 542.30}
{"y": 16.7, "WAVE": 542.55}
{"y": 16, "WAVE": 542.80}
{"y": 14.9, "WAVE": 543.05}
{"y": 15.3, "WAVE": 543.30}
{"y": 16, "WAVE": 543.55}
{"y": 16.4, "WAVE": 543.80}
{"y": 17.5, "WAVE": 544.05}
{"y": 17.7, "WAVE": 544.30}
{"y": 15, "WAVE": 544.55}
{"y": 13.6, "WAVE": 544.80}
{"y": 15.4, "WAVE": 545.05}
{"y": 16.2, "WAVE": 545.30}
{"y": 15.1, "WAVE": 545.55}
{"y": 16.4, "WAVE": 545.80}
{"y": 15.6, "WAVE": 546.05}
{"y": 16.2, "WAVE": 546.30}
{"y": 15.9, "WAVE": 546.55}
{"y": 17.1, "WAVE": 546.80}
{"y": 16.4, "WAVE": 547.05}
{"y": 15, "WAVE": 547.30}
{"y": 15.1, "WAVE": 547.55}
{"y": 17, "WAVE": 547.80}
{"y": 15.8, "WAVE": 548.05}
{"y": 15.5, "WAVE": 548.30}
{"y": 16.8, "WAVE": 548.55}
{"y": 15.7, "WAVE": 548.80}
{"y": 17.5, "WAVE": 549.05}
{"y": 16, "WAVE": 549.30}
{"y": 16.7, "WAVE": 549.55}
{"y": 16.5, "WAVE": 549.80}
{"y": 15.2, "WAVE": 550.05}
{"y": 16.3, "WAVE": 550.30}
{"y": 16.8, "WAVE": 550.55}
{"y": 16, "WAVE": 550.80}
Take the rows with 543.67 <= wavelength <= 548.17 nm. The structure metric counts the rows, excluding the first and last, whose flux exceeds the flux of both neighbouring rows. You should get 6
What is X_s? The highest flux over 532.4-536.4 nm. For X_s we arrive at 17.6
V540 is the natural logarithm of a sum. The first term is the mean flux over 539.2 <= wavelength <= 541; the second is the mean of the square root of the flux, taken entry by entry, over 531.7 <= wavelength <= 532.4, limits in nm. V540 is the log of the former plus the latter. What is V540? 2.99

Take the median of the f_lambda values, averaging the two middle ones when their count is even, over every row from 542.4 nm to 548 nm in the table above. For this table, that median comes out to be 16.0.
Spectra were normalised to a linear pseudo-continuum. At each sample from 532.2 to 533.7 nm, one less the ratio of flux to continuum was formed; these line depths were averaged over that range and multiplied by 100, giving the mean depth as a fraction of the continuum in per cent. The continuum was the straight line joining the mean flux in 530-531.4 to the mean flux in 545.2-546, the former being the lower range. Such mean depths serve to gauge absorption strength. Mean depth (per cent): 1.5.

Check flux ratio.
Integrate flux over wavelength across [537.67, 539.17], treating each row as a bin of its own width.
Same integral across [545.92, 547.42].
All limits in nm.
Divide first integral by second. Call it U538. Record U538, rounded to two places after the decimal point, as 1.05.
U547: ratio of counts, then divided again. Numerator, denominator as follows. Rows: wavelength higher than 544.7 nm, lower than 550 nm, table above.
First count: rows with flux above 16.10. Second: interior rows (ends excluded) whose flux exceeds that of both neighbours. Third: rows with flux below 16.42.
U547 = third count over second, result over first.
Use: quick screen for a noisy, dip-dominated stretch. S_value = 0.19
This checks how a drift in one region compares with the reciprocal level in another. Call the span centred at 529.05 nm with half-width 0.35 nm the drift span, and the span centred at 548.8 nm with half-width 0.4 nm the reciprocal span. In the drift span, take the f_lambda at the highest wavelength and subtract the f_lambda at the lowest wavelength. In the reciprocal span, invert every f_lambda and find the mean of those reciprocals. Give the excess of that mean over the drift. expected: -1.3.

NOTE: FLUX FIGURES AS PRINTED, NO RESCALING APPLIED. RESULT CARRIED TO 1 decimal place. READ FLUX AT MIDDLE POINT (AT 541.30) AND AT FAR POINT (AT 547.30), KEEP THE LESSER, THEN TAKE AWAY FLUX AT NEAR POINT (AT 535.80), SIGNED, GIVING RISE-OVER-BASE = -1.6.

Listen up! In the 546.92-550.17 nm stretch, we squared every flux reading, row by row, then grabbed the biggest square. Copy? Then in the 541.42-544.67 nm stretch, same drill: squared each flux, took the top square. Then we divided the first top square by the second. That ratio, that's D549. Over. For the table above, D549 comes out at 0.98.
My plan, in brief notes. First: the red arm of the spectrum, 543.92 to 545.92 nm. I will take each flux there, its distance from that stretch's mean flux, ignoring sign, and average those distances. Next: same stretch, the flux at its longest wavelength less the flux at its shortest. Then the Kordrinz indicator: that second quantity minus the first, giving -2.2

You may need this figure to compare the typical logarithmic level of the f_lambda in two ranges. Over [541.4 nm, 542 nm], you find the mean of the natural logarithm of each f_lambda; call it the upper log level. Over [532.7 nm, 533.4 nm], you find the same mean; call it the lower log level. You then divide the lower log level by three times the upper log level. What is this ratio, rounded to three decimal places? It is 0.328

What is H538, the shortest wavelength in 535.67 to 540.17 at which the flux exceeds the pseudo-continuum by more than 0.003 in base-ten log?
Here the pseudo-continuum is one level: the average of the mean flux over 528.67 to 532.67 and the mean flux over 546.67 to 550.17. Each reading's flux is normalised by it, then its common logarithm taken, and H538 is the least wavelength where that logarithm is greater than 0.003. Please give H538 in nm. 535.80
